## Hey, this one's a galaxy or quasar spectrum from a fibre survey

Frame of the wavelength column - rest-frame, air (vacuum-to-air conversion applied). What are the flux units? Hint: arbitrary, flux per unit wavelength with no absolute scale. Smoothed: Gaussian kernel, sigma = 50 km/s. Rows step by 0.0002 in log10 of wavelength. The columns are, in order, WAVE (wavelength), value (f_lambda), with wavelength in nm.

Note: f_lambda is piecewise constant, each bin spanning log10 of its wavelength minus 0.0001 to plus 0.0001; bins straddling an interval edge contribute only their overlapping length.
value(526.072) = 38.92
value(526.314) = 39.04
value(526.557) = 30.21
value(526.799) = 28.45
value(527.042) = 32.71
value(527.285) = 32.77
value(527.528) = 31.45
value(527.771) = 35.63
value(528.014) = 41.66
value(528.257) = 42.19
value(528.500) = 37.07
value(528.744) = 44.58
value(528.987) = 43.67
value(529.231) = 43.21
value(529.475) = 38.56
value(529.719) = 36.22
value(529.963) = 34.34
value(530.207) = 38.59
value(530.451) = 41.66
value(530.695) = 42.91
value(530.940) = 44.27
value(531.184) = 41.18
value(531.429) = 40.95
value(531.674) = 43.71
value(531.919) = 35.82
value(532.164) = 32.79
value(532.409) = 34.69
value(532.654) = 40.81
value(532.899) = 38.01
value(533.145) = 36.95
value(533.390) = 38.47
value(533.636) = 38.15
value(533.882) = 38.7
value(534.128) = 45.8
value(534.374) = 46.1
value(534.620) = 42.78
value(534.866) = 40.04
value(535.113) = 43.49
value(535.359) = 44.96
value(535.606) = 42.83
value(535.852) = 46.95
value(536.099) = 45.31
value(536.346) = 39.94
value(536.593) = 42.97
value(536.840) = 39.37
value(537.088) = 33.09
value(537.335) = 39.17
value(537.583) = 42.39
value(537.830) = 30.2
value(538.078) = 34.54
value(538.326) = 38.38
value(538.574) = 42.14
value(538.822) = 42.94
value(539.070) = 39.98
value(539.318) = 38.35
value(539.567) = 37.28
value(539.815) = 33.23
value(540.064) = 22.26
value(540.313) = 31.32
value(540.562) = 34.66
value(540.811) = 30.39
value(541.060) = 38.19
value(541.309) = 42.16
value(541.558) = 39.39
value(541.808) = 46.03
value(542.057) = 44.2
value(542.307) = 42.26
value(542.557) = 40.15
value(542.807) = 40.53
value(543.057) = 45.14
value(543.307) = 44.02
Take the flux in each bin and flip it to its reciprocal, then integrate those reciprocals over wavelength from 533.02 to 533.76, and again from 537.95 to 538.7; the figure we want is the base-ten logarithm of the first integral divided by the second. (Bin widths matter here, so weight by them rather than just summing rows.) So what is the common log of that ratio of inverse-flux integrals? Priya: 0.00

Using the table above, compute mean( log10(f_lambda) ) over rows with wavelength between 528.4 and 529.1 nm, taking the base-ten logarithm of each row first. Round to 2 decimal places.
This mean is 1.62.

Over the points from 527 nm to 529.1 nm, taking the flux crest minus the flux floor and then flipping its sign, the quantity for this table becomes -13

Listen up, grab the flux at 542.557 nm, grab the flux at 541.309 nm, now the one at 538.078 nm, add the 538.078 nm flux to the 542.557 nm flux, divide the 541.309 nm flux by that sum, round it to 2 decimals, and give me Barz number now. 0.56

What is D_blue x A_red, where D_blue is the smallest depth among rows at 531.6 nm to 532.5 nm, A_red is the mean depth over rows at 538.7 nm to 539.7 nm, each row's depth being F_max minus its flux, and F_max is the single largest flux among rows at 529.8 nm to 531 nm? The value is 2.6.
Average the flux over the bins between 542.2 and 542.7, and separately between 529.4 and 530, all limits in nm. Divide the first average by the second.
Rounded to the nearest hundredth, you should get 1.13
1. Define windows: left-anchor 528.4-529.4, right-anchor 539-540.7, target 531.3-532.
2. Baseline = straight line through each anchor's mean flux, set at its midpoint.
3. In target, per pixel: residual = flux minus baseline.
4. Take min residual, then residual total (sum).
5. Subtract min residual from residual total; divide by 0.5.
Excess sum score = 9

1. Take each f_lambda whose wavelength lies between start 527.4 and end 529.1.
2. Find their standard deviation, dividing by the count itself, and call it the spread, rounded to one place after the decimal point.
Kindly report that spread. 4.5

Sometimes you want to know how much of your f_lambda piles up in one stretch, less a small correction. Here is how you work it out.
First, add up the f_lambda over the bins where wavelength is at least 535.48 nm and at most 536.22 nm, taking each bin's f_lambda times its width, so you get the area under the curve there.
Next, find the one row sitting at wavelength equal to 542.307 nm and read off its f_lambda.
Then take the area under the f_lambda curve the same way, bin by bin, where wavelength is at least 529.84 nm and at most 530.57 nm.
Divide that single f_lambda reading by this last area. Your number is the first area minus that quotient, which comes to 31.8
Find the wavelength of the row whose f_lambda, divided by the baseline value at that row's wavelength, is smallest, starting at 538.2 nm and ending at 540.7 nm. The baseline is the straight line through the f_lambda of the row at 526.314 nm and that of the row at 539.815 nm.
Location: 540.064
